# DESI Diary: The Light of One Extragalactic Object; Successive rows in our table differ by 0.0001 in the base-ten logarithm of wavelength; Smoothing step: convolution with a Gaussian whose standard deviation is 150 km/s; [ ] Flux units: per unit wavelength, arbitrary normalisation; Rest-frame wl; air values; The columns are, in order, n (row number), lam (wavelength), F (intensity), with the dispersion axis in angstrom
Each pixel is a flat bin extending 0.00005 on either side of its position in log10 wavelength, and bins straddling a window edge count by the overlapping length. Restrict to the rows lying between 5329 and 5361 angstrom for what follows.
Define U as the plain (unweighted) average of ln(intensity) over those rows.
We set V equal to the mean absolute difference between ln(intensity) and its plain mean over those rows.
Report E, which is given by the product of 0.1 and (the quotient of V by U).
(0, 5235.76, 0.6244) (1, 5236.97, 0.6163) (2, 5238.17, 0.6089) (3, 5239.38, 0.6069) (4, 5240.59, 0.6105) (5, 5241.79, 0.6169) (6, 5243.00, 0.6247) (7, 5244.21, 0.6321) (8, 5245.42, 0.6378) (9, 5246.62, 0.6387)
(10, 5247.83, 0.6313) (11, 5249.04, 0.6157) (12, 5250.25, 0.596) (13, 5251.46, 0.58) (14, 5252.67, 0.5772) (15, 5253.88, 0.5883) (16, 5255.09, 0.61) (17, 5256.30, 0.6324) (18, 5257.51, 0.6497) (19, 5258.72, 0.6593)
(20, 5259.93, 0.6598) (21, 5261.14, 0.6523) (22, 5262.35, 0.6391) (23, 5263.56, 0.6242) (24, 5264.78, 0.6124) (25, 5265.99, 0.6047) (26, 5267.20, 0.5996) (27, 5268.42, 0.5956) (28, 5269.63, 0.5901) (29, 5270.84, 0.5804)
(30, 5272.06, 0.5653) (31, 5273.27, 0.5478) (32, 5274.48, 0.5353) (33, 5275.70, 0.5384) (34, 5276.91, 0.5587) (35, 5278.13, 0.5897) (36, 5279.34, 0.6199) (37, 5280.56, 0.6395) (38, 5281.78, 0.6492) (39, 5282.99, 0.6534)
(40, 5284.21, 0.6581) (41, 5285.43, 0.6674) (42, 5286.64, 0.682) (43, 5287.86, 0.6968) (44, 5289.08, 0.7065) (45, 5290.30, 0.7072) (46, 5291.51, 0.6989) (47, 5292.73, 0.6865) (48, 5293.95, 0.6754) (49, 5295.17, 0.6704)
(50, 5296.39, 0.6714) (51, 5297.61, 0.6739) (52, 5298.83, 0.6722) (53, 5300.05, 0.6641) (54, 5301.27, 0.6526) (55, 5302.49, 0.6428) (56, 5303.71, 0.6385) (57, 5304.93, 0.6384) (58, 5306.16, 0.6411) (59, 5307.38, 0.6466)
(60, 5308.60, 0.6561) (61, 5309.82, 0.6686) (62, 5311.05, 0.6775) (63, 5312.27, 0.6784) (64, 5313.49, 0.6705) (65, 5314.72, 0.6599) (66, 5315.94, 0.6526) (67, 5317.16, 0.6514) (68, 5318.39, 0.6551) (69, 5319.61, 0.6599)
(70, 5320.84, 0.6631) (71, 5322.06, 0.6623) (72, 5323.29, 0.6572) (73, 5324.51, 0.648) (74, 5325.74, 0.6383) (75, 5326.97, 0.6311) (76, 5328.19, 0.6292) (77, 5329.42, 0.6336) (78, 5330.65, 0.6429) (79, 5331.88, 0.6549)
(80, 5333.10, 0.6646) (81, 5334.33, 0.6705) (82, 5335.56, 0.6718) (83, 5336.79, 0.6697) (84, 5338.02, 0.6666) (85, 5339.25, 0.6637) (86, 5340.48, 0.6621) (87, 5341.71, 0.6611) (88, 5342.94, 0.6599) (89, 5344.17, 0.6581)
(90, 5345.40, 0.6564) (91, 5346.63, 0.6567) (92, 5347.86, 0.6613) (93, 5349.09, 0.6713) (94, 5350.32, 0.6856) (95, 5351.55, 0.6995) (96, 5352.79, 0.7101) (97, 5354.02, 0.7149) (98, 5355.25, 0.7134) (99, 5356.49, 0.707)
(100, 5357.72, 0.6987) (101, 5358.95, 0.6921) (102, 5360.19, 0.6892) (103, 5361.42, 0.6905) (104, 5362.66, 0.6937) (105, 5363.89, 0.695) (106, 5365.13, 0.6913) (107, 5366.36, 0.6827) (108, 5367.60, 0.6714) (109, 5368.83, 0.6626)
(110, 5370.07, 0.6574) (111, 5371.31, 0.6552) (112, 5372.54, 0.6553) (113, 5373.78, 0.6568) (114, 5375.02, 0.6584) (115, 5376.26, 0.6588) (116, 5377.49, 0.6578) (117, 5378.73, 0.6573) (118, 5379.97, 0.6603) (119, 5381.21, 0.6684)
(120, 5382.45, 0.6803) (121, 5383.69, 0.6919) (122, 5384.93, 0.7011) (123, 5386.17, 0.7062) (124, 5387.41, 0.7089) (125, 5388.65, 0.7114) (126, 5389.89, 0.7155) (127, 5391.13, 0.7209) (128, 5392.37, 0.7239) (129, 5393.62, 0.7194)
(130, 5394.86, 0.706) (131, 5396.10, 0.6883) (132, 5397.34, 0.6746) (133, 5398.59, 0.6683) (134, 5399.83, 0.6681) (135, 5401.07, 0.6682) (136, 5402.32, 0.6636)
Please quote -0.0069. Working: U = -0.39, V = 0.03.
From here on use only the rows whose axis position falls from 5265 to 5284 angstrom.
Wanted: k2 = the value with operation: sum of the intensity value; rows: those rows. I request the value 9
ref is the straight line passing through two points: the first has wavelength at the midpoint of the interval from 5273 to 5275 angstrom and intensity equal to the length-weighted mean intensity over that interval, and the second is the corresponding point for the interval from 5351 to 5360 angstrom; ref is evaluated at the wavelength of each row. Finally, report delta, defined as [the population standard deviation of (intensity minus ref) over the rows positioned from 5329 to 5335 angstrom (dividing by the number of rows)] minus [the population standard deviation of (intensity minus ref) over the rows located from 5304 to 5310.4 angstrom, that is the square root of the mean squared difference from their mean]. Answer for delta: 0.0024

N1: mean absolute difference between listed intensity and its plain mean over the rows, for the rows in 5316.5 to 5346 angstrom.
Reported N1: 0.010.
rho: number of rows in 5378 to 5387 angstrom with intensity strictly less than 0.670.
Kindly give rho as 3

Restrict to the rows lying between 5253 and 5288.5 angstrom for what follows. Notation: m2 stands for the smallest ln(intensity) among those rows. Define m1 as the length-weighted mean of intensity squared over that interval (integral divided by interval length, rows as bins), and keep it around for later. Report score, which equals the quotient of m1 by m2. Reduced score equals -0.6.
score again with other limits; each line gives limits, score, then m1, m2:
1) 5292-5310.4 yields -1.0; 0.44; -0.45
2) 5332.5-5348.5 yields -1.0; 0.44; -0.42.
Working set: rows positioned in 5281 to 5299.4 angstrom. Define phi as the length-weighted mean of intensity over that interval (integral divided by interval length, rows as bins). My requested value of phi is 0.678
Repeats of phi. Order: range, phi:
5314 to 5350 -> 0.657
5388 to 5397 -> 0.711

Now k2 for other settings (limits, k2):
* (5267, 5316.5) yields 26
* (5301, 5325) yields 13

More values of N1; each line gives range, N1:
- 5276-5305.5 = 0.026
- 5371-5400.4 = 0.023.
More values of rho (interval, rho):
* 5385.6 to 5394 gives 0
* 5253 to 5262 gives 7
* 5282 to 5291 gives 3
